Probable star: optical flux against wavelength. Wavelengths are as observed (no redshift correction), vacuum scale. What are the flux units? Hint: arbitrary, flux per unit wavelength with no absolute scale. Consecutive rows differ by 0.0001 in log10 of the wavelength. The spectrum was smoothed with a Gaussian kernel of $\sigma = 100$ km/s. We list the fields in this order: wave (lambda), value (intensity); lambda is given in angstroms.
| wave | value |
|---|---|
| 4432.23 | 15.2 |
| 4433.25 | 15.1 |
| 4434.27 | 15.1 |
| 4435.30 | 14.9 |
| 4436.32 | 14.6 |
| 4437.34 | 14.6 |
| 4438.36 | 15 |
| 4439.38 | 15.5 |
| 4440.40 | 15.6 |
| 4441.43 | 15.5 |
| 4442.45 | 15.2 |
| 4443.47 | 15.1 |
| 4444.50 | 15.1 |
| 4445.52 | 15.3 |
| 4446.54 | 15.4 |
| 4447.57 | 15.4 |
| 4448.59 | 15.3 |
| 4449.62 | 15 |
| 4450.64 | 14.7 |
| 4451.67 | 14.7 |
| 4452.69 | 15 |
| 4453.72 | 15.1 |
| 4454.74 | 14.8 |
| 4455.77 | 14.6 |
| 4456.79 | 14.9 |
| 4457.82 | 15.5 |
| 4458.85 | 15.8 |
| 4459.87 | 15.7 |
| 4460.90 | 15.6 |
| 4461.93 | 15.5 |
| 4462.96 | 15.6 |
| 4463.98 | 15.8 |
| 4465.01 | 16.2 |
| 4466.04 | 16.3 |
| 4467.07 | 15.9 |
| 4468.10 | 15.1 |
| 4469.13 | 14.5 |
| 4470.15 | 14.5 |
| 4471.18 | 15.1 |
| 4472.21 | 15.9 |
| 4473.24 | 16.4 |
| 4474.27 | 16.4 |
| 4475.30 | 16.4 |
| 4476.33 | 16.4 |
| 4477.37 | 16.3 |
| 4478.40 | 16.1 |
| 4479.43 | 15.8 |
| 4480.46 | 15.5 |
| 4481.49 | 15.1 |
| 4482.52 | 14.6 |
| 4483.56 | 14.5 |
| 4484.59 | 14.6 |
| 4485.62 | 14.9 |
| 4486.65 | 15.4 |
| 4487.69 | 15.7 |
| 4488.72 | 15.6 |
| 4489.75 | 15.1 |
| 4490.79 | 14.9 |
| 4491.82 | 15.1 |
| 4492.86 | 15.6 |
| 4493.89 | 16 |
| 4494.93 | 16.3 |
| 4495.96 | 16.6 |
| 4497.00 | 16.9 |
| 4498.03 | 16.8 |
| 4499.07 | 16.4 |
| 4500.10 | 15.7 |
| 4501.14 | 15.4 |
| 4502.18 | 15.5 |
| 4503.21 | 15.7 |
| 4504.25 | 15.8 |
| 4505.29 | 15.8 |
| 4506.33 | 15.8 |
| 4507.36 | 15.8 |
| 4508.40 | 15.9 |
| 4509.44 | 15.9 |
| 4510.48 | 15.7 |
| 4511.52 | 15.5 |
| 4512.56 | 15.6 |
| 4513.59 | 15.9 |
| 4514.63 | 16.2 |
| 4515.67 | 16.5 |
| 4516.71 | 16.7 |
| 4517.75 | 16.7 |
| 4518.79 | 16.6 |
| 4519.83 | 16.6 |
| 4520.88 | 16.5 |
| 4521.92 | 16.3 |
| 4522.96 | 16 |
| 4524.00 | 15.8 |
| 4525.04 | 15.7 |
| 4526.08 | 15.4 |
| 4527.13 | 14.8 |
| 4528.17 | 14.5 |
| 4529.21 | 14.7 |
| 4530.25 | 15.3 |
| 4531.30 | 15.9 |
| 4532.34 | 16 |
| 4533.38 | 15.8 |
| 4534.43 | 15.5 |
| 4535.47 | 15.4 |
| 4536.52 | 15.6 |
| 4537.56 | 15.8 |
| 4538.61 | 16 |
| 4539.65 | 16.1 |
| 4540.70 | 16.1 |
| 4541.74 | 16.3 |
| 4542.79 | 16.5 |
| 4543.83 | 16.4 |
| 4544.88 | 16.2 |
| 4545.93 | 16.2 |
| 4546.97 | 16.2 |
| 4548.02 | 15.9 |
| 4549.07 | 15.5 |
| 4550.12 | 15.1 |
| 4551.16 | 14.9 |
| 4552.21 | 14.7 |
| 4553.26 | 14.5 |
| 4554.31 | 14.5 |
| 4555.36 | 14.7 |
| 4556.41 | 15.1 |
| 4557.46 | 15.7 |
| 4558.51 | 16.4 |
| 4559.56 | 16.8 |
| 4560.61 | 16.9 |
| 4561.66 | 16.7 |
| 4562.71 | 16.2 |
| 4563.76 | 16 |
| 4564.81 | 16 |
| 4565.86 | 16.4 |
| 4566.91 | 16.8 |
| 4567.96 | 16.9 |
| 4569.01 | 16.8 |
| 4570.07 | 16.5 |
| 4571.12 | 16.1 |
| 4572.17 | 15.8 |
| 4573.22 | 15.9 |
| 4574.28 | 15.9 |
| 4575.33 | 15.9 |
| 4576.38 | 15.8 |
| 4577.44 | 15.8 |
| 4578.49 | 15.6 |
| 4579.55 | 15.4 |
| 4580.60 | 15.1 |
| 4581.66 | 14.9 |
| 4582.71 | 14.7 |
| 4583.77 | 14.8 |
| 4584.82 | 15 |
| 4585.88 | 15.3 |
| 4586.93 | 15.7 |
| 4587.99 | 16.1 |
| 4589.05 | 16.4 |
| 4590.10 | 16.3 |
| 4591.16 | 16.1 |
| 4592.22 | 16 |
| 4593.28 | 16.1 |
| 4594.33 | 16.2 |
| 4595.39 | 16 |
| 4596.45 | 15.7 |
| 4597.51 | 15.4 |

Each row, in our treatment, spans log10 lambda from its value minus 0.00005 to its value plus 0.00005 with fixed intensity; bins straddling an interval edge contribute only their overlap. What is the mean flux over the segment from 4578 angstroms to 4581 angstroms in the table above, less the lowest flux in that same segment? 0.3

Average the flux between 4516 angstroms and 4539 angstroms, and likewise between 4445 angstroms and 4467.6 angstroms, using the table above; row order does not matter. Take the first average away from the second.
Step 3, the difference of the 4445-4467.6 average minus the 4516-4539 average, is -0.43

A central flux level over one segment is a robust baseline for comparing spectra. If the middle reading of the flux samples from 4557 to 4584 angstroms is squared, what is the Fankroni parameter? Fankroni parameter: 254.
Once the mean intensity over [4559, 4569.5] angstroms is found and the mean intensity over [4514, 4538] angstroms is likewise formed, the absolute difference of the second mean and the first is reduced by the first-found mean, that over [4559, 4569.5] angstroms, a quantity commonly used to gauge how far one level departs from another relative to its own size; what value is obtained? -15.8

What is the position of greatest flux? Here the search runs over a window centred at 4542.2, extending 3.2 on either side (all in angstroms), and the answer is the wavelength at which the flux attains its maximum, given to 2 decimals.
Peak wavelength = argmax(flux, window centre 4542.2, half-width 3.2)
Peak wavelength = 4542.79 angstroms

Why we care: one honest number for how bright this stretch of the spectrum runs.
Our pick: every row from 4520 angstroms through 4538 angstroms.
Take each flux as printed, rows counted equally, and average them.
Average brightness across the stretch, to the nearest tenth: 15.6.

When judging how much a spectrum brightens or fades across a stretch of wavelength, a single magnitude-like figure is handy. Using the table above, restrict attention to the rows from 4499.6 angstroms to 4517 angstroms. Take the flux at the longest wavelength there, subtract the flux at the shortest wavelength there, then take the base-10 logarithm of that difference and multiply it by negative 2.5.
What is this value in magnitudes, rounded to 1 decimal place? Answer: 0.0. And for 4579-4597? 1.3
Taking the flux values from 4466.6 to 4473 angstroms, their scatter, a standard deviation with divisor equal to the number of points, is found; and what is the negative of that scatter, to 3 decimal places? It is -0.573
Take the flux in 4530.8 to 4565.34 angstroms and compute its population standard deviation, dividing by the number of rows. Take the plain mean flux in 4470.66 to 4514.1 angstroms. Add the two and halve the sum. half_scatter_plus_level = 8.18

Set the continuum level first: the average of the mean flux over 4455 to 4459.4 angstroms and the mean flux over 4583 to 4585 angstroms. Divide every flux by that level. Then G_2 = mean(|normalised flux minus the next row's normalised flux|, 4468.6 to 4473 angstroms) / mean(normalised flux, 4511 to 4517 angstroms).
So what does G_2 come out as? 0.029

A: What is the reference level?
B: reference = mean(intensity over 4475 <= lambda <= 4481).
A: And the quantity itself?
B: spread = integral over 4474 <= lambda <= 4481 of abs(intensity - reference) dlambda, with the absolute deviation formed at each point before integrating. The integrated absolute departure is 2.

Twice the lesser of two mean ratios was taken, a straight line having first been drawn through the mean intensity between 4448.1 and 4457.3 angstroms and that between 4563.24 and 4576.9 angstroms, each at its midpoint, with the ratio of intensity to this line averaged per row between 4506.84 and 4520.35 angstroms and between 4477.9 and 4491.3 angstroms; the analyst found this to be 1.99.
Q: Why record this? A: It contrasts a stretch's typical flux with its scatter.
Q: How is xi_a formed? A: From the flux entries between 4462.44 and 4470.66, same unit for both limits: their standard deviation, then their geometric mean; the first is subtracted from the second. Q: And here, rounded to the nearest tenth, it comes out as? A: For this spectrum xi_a 14.8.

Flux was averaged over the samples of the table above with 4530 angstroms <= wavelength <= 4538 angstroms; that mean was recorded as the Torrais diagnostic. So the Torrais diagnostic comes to 15.7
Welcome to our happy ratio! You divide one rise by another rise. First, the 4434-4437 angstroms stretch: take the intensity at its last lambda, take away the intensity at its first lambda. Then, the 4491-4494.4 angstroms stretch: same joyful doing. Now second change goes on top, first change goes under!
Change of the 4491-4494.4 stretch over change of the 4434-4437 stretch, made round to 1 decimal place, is -1.8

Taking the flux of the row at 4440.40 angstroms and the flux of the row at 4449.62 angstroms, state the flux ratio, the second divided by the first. 0.96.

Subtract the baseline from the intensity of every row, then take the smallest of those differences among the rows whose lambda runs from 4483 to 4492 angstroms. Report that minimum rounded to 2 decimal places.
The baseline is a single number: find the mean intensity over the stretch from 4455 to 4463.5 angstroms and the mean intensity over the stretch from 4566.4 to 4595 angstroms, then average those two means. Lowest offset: -1.12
